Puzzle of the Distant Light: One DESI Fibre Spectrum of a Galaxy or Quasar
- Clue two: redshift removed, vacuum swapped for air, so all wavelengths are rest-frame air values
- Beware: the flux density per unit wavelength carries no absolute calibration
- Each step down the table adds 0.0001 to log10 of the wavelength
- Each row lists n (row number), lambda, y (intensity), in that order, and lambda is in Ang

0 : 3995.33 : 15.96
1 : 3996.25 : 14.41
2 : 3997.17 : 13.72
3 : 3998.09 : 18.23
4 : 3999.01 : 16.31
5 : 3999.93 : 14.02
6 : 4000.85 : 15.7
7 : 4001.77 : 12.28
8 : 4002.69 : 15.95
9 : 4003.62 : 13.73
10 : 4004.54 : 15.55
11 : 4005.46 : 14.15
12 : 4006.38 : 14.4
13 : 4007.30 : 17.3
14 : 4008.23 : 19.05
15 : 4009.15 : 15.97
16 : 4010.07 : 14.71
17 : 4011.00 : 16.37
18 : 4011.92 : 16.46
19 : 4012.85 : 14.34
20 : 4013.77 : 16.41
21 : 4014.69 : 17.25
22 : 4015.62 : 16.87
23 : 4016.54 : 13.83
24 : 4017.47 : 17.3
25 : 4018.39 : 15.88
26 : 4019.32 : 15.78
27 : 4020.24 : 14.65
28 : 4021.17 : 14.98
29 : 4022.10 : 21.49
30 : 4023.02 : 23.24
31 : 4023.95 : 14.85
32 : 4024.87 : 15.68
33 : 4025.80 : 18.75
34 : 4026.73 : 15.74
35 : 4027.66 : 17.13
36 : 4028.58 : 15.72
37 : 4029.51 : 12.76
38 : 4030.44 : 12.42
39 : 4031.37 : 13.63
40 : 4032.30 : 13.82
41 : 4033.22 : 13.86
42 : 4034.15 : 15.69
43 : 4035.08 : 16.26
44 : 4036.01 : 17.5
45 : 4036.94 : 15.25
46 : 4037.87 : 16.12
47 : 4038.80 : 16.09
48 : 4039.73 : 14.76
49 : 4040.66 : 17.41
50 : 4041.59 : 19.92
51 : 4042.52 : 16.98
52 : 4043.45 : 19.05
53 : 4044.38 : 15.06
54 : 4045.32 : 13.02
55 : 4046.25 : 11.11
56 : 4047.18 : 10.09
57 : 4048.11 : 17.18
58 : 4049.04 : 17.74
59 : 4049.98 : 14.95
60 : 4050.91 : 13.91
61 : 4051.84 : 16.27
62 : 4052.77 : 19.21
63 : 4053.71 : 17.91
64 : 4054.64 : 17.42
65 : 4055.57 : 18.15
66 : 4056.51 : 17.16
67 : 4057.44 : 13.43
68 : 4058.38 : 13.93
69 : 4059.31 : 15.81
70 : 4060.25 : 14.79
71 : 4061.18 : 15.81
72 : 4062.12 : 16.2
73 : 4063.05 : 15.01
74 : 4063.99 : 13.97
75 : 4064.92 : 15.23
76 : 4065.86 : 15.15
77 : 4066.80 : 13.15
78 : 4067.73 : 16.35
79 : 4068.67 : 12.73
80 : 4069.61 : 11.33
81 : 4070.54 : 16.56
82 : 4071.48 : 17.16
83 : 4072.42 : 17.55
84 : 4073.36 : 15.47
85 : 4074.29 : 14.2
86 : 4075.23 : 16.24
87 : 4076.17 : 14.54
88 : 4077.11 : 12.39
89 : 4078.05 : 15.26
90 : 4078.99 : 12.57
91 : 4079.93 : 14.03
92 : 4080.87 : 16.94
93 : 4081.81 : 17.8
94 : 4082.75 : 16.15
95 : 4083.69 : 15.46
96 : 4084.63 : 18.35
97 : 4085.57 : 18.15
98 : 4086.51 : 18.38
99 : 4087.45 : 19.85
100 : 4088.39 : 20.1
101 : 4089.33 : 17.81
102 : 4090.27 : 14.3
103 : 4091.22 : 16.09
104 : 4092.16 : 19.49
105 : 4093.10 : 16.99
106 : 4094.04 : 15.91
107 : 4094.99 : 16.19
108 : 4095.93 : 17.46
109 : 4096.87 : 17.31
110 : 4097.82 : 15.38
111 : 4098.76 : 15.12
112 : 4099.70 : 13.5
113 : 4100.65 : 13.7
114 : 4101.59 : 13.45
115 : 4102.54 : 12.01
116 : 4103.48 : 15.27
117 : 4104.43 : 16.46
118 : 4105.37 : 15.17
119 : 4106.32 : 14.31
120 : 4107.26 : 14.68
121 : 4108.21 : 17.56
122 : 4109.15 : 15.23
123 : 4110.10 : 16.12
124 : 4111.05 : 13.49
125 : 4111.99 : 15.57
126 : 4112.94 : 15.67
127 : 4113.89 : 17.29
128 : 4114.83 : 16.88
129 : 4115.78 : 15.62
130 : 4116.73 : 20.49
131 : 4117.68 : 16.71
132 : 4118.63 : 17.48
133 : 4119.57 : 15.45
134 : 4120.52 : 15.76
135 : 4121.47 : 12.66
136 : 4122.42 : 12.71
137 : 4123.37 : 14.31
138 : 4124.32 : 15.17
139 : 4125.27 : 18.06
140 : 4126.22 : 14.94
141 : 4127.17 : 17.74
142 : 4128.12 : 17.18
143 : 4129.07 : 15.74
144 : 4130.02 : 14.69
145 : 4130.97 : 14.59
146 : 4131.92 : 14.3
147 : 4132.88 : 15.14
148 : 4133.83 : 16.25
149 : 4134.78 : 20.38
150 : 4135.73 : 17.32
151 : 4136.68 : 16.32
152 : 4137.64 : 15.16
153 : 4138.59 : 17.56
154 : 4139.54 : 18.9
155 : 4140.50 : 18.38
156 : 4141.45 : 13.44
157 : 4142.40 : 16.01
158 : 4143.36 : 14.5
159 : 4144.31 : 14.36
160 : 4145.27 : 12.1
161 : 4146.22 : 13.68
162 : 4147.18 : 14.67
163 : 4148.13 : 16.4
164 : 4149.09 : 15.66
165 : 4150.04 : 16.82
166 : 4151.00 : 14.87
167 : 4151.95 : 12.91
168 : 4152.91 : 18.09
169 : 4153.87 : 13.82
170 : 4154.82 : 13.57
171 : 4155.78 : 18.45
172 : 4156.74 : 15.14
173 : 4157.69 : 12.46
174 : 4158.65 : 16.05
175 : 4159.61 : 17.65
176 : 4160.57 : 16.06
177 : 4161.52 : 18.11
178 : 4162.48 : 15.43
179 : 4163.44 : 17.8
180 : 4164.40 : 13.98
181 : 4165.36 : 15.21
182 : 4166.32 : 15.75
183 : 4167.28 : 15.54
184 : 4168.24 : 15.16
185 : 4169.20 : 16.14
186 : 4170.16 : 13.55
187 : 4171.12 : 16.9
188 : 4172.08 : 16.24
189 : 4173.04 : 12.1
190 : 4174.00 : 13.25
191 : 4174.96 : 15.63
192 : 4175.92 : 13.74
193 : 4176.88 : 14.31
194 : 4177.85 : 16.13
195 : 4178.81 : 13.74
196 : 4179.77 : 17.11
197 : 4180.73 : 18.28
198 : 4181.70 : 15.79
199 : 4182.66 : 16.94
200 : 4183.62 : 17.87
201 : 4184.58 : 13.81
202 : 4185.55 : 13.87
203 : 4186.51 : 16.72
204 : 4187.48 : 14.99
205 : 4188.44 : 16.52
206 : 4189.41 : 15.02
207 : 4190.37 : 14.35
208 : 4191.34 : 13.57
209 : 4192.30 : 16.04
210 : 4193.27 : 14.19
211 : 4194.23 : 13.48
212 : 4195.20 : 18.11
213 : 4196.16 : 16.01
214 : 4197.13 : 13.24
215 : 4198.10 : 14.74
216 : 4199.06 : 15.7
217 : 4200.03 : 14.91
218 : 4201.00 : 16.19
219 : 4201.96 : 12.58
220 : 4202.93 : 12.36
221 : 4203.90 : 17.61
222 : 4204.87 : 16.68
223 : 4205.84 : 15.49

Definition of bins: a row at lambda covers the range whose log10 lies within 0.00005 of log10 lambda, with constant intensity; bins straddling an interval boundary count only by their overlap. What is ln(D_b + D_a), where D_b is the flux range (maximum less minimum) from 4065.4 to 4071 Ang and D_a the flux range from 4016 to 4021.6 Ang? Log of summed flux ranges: 2.2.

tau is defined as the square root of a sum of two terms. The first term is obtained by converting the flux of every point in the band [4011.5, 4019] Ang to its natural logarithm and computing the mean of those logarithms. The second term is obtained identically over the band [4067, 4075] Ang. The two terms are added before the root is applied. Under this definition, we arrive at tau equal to 2.34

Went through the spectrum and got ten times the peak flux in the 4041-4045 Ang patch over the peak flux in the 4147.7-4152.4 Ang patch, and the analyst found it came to 11.8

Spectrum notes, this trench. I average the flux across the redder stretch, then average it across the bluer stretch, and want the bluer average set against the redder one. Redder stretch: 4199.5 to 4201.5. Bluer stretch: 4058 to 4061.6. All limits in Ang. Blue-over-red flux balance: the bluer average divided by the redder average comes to 0.97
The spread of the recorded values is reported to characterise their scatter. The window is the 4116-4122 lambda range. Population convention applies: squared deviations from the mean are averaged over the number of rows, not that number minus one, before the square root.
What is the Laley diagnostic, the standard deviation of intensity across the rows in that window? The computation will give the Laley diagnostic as 2.4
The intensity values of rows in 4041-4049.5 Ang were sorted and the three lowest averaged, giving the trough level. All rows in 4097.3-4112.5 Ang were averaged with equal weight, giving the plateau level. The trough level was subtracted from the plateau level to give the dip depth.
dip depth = 3.4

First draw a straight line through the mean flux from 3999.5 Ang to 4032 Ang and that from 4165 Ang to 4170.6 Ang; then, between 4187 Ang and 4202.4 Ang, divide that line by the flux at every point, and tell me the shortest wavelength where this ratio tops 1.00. 4187.48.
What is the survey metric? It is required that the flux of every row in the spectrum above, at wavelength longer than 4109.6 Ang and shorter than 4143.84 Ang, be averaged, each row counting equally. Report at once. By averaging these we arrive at 16.1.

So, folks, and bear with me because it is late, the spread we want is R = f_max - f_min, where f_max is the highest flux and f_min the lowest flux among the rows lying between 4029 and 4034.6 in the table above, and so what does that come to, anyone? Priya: 3.3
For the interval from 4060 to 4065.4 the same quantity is 2.2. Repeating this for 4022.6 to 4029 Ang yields 8.4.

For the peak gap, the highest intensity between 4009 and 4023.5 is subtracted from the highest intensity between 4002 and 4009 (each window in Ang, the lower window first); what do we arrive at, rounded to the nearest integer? -4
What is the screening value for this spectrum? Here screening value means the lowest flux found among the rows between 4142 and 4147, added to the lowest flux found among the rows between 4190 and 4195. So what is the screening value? 25.6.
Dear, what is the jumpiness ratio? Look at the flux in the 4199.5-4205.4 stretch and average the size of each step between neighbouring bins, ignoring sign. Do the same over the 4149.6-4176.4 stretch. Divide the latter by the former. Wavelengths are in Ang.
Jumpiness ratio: 1.01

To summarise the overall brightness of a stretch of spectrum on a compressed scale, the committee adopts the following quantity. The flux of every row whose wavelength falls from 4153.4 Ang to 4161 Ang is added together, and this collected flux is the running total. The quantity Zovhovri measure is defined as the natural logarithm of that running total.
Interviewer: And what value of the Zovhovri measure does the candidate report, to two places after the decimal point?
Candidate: 4.81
